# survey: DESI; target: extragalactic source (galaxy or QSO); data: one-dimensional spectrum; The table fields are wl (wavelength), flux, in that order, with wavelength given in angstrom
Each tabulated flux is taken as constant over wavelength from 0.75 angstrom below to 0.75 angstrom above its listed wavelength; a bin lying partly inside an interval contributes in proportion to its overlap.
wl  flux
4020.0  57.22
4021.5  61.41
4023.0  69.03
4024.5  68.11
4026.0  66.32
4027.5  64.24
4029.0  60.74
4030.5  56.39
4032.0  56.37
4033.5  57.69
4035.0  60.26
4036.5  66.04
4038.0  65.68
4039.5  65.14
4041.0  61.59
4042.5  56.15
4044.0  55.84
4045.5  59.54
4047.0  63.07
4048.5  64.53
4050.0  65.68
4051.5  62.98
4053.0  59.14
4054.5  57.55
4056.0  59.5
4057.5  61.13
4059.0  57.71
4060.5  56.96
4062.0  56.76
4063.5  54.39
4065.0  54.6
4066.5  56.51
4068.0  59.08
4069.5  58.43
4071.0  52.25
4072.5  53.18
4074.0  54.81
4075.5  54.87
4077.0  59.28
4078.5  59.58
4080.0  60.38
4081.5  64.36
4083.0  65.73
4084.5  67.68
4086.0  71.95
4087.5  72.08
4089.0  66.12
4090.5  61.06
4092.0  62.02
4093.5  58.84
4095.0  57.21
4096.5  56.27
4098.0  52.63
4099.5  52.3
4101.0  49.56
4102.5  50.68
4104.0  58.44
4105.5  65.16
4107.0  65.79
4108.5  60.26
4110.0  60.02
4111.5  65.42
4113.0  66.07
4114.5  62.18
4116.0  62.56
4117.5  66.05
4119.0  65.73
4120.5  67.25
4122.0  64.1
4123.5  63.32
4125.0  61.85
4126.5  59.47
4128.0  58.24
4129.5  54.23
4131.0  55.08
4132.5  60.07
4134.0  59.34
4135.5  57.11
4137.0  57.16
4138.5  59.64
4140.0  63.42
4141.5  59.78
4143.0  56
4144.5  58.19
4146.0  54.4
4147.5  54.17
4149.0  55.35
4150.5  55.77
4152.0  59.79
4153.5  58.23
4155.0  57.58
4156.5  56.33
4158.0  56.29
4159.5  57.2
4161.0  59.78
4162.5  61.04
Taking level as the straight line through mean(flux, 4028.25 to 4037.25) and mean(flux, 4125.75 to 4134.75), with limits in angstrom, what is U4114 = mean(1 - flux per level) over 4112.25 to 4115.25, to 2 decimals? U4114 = -0.10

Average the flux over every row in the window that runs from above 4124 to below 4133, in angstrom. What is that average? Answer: 58.2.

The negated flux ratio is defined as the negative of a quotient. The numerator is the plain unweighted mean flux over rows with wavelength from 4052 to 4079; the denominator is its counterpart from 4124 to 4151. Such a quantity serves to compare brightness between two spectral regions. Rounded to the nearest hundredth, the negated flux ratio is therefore -0.99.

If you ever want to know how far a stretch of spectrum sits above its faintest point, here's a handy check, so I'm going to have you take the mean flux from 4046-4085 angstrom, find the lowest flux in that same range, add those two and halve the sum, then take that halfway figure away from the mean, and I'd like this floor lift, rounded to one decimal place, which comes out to 3.5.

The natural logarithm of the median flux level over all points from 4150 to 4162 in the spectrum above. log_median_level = 4.05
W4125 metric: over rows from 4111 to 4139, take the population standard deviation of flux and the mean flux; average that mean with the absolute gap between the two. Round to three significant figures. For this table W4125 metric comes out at 59.4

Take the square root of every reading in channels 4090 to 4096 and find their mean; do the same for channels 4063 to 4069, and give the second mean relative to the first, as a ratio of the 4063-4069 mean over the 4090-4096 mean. 0.97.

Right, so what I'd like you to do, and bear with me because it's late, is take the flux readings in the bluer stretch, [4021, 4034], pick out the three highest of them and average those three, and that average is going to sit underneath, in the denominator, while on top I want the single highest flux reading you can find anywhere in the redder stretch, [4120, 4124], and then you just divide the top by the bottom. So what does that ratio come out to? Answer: 0.99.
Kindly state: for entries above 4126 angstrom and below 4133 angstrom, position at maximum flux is 4132.5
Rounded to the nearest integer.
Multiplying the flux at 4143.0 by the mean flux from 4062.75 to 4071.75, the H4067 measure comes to 3129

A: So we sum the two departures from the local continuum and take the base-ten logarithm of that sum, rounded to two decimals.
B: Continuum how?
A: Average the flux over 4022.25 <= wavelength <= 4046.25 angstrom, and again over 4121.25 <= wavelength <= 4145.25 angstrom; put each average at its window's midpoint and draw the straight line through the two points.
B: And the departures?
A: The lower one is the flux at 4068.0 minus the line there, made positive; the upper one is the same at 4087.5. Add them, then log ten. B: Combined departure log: 1.13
